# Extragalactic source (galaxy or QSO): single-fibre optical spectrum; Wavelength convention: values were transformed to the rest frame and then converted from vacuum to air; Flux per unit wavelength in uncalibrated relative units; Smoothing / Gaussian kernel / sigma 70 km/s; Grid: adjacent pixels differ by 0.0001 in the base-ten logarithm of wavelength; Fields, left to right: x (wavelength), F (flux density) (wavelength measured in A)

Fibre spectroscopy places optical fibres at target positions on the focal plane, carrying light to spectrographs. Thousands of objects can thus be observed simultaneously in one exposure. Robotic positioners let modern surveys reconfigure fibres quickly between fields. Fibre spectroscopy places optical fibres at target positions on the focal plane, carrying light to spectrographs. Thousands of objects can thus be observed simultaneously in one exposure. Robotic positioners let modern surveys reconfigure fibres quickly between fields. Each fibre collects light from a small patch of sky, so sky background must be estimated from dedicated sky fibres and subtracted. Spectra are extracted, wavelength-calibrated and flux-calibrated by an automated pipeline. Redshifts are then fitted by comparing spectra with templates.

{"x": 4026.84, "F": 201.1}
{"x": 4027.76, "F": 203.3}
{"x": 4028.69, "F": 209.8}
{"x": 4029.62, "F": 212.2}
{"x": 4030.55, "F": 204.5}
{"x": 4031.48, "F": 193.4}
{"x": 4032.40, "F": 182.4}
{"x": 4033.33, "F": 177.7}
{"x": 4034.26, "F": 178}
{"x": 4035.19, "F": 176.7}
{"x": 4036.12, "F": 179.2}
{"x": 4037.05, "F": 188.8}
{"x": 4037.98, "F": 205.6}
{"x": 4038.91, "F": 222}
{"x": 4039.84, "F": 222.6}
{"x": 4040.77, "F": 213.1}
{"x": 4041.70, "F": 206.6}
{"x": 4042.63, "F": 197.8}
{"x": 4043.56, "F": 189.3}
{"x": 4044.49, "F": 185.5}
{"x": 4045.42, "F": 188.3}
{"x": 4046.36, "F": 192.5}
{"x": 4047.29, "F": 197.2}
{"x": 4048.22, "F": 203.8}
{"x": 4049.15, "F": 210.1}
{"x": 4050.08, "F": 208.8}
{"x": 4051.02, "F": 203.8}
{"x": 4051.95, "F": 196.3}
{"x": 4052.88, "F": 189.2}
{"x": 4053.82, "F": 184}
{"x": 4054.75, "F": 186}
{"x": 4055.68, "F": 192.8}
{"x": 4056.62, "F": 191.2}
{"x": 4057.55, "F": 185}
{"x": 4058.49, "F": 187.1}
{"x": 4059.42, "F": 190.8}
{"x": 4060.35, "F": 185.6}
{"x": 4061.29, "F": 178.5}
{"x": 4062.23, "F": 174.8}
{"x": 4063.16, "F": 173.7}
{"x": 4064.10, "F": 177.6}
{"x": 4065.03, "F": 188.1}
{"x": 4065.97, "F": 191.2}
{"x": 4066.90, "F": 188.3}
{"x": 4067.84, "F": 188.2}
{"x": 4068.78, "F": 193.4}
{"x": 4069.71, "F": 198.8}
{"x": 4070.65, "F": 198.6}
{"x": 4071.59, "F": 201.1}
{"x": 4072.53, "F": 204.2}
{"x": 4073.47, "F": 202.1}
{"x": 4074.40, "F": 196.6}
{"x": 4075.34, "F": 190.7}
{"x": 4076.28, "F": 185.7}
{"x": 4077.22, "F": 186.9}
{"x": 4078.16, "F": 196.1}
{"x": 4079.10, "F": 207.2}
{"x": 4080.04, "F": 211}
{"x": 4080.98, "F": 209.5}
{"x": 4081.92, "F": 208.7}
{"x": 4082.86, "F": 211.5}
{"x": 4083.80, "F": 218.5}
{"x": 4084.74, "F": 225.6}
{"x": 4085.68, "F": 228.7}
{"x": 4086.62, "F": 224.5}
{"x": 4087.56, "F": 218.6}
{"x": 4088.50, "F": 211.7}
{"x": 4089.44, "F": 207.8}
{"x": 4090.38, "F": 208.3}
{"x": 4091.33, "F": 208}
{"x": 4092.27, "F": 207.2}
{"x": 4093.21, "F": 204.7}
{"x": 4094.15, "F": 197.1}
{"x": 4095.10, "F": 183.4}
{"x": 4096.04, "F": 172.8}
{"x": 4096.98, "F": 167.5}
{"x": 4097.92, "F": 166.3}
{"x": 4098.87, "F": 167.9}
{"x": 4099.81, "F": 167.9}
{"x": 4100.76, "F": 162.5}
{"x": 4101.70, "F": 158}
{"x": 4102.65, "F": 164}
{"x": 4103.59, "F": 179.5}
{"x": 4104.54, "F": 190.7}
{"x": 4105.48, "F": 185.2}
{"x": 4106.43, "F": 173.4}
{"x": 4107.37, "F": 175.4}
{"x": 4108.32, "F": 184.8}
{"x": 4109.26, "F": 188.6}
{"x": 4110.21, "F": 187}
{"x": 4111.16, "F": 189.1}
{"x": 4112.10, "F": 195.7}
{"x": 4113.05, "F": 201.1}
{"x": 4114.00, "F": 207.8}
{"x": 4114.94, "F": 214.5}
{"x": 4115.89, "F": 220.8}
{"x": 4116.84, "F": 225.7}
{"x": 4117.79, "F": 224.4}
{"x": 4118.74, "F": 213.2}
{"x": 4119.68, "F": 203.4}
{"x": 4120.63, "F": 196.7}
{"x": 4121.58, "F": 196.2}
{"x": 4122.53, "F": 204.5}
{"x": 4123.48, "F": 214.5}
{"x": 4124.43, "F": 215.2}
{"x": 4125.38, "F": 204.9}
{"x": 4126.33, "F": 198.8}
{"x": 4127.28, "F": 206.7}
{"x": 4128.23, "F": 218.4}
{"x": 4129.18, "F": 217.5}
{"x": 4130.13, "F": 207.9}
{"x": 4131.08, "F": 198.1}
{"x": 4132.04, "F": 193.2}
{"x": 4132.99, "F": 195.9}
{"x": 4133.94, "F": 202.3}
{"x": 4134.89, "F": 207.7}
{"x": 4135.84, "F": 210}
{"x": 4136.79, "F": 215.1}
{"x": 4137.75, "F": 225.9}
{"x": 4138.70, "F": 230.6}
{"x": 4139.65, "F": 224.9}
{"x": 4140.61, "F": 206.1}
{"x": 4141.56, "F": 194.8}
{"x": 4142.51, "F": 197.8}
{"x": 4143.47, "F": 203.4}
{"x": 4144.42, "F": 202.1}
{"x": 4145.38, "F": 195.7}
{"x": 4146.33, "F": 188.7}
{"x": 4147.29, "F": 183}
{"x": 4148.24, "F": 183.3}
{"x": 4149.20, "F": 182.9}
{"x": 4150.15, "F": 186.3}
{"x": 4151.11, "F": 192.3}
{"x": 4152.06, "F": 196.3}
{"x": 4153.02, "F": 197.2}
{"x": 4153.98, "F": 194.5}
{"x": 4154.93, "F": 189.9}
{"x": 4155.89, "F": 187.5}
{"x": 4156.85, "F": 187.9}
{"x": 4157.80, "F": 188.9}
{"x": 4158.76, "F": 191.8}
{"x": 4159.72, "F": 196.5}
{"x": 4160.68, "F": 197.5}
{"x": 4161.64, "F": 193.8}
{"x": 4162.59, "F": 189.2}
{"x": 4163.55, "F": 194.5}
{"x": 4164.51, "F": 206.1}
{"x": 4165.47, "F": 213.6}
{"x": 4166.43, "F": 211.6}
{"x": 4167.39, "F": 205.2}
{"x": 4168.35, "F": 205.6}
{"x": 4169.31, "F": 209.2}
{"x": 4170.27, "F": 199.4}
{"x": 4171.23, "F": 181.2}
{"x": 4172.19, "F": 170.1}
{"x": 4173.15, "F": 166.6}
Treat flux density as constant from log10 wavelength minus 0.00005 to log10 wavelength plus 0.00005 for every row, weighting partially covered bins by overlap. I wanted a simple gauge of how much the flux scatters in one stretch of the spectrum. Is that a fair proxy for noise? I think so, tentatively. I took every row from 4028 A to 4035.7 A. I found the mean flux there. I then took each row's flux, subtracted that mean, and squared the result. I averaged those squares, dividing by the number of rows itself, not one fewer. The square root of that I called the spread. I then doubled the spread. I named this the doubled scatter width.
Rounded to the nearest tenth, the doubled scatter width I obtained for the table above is 28.4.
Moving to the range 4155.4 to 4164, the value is 7.1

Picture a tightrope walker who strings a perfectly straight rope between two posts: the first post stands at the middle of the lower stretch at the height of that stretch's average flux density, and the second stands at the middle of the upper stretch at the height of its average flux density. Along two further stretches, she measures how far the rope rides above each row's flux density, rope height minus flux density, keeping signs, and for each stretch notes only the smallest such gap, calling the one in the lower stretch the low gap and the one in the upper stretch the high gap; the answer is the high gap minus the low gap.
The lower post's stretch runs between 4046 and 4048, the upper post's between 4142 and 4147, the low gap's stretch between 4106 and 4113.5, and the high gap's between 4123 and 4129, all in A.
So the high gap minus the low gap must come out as -17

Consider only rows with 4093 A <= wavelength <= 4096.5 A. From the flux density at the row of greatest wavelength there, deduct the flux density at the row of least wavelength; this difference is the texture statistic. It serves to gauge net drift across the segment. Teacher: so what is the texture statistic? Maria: -32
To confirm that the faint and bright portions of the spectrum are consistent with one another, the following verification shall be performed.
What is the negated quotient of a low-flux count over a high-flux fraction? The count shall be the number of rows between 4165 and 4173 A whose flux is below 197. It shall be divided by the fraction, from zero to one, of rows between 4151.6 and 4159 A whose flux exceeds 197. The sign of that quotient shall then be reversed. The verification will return -16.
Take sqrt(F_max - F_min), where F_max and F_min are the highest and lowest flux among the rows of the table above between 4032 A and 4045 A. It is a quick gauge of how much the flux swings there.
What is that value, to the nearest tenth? 6.8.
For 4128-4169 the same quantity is 6.9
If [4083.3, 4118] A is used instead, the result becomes 8.4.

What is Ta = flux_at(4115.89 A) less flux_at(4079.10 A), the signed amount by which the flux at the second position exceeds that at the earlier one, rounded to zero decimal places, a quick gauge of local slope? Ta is 14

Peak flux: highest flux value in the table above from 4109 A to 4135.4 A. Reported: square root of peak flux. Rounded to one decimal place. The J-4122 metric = 15.0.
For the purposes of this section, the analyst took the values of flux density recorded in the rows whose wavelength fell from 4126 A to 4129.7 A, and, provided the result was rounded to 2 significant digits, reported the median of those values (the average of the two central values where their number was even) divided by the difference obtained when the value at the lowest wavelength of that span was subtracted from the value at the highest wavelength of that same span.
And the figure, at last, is 11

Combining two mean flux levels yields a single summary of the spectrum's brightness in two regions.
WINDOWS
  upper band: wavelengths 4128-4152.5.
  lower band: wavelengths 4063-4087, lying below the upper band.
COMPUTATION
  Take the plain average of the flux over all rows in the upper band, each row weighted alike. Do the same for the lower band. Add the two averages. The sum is 403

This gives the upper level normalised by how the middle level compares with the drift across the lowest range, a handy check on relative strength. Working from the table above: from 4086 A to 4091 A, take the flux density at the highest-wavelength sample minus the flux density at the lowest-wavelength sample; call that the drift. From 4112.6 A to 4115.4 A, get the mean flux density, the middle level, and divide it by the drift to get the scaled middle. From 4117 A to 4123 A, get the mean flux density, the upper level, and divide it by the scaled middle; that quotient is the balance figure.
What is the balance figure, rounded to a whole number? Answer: -16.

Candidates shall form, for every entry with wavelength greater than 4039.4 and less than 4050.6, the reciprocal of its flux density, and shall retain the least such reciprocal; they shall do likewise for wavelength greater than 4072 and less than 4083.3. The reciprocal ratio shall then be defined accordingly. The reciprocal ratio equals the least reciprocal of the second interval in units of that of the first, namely 1.05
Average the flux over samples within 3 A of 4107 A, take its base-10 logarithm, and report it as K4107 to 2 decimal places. 2.26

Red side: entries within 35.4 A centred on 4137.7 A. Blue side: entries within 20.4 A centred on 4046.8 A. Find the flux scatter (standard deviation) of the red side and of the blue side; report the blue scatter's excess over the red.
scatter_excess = -1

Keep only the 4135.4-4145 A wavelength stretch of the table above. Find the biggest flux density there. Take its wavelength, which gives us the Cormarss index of 4138.70 A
